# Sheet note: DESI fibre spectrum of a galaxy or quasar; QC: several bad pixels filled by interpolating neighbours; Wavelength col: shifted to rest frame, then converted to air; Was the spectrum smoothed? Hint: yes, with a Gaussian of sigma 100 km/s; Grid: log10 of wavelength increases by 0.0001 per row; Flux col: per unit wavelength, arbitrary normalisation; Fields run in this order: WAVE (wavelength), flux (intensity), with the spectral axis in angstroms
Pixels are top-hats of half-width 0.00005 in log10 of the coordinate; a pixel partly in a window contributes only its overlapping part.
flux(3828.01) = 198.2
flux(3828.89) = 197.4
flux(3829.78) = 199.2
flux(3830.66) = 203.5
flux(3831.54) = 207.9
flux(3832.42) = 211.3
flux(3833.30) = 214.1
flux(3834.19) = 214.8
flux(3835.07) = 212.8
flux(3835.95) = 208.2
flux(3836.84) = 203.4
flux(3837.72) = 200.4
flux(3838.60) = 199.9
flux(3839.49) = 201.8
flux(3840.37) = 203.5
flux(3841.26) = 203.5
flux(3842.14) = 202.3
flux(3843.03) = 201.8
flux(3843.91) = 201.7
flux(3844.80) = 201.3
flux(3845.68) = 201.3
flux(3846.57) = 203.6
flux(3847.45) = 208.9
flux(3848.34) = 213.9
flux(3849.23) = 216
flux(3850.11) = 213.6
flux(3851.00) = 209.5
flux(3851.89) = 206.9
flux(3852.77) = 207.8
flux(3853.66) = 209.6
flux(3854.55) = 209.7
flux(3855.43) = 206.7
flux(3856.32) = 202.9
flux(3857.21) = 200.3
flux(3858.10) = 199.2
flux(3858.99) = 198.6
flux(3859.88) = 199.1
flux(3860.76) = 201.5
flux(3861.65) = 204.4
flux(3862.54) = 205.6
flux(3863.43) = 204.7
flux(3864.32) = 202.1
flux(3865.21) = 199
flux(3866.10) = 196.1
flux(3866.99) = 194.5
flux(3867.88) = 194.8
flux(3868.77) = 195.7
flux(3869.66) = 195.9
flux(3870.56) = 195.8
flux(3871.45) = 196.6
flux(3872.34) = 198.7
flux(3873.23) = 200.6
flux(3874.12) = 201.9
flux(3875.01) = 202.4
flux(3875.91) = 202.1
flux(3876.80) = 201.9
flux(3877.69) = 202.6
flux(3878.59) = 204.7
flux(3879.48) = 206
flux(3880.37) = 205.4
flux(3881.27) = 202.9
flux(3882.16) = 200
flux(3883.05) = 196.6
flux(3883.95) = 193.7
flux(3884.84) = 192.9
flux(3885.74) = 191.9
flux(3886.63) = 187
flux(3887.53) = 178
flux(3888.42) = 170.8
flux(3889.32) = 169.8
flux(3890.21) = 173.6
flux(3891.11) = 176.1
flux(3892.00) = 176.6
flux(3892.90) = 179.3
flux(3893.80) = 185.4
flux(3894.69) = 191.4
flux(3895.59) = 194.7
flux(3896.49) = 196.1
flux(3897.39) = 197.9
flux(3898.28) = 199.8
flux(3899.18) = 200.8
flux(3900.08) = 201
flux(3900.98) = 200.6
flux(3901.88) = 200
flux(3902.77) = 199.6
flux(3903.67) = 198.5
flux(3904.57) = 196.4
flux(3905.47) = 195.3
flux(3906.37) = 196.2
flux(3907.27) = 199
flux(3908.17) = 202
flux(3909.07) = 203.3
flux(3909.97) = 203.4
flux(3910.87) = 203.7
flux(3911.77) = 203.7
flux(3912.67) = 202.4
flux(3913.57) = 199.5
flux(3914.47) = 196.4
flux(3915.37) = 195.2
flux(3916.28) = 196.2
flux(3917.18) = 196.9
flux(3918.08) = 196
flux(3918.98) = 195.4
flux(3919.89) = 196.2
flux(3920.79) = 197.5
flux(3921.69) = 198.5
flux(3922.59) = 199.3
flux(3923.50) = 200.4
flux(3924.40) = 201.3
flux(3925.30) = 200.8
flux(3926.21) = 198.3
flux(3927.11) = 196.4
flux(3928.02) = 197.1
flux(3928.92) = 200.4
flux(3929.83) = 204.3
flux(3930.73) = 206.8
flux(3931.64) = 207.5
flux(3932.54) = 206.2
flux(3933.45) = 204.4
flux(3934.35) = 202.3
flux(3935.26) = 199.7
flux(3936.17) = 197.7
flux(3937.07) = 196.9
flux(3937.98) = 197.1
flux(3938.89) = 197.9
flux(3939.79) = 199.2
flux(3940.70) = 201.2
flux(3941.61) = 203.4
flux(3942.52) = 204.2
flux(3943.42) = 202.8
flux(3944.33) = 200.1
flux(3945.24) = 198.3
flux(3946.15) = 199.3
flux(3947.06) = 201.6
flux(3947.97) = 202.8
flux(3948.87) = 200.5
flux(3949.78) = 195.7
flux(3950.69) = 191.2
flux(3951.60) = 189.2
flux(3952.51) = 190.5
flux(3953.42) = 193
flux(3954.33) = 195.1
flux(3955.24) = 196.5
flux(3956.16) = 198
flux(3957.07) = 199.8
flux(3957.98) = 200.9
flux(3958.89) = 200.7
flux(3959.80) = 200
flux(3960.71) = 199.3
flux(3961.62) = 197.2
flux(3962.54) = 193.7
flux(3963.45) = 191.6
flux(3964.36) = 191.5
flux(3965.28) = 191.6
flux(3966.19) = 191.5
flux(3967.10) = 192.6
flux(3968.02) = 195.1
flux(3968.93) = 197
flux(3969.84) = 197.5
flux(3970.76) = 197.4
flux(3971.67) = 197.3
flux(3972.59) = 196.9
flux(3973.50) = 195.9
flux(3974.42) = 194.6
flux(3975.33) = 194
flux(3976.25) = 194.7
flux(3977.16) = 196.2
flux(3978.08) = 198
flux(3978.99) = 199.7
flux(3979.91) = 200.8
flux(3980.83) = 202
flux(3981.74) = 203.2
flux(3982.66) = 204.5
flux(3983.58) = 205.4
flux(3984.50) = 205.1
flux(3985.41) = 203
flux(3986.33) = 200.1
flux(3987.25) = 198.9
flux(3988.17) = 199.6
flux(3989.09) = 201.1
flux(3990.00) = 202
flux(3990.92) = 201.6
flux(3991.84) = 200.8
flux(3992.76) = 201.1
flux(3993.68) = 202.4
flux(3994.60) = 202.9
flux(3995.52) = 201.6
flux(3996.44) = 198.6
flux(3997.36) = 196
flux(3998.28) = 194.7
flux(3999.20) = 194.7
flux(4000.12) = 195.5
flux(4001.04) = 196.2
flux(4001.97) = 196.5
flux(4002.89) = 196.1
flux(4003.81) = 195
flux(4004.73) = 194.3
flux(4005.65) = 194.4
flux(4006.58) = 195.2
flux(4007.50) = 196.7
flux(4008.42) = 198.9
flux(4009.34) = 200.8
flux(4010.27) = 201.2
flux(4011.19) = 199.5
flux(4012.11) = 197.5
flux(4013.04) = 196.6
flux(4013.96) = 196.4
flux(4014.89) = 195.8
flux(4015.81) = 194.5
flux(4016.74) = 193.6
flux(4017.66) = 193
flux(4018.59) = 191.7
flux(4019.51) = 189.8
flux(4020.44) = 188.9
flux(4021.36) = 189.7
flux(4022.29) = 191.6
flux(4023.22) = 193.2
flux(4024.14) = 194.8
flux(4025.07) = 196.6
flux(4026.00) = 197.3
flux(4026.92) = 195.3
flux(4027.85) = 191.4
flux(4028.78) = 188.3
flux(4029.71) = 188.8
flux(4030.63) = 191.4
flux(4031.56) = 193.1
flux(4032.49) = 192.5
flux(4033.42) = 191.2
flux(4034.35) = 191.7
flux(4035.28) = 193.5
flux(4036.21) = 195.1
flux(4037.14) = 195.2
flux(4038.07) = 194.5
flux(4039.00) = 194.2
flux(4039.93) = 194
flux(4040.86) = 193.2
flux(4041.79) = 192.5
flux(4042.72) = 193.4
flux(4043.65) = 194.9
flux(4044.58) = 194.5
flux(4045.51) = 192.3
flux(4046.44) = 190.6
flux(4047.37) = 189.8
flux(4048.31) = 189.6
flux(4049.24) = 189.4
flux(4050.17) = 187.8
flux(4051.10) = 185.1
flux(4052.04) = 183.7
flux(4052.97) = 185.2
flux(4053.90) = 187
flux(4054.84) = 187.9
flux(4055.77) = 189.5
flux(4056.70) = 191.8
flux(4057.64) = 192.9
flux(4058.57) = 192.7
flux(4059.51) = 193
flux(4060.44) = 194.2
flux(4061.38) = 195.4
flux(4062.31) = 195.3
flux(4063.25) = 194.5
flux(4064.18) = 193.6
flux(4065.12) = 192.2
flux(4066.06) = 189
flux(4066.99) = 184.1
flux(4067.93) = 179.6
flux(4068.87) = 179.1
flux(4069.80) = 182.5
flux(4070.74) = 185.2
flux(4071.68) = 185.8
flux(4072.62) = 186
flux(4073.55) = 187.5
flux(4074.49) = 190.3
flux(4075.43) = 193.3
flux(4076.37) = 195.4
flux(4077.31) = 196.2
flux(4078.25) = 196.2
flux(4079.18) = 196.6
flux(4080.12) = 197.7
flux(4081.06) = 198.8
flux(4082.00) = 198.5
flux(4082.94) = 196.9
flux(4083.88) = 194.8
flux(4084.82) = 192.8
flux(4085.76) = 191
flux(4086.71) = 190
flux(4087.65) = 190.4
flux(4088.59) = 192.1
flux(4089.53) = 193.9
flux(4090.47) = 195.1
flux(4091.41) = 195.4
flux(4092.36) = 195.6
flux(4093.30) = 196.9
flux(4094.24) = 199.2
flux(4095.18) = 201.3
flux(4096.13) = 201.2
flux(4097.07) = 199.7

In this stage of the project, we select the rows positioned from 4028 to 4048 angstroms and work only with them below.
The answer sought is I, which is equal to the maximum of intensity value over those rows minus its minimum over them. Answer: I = 7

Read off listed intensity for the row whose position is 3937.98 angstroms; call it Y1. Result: 197.1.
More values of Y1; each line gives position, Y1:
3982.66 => 204.5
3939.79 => 199.2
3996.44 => 198.6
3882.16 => 200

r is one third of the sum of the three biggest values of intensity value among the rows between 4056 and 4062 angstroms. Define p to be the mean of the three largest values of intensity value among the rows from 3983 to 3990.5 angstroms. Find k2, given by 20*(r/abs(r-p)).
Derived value 377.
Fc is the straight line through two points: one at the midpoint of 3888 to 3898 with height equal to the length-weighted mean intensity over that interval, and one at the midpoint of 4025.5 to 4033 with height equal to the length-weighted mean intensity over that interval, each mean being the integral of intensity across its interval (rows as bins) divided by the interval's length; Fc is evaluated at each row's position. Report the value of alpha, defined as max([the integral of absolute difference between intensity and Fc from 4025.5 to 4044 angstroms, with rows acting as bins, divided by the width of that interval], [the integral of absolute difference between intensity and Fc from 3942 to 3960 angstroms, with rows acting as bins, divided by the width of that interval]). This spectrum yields 11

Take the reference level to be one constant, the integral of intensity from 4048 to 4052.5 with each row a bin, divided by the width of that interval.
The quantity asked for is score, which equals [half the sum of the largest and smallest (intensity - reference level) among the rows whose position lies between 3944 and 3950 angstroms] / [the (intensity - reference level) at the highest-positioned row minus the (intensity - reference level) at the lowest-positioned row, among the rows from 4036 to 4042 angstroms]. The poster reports -5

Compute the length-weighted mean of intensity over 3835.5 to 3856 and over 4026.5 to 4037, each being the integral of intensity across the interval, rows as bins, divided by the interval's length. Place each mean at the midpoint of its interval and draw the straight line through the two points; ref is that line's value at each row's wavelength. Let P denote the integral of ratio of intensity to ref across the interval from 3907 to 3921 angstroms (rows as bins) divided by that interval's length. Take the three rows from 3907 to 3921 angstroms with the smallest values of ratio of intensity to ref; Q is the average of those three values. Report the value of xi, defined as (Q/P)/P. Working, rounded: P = 0.99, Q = 0.975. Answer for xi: 0.99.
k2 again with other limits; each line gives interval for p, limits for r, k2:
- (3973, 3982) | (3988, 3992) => 9303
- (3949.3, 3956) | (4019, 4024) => 905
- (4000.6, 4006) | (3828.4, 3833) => 367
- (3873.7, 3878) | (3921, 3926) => 2620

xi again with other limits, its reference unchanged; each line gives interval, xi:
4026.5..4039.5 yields 0.98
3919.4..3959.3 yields 0.96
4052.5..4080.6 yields 0.94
